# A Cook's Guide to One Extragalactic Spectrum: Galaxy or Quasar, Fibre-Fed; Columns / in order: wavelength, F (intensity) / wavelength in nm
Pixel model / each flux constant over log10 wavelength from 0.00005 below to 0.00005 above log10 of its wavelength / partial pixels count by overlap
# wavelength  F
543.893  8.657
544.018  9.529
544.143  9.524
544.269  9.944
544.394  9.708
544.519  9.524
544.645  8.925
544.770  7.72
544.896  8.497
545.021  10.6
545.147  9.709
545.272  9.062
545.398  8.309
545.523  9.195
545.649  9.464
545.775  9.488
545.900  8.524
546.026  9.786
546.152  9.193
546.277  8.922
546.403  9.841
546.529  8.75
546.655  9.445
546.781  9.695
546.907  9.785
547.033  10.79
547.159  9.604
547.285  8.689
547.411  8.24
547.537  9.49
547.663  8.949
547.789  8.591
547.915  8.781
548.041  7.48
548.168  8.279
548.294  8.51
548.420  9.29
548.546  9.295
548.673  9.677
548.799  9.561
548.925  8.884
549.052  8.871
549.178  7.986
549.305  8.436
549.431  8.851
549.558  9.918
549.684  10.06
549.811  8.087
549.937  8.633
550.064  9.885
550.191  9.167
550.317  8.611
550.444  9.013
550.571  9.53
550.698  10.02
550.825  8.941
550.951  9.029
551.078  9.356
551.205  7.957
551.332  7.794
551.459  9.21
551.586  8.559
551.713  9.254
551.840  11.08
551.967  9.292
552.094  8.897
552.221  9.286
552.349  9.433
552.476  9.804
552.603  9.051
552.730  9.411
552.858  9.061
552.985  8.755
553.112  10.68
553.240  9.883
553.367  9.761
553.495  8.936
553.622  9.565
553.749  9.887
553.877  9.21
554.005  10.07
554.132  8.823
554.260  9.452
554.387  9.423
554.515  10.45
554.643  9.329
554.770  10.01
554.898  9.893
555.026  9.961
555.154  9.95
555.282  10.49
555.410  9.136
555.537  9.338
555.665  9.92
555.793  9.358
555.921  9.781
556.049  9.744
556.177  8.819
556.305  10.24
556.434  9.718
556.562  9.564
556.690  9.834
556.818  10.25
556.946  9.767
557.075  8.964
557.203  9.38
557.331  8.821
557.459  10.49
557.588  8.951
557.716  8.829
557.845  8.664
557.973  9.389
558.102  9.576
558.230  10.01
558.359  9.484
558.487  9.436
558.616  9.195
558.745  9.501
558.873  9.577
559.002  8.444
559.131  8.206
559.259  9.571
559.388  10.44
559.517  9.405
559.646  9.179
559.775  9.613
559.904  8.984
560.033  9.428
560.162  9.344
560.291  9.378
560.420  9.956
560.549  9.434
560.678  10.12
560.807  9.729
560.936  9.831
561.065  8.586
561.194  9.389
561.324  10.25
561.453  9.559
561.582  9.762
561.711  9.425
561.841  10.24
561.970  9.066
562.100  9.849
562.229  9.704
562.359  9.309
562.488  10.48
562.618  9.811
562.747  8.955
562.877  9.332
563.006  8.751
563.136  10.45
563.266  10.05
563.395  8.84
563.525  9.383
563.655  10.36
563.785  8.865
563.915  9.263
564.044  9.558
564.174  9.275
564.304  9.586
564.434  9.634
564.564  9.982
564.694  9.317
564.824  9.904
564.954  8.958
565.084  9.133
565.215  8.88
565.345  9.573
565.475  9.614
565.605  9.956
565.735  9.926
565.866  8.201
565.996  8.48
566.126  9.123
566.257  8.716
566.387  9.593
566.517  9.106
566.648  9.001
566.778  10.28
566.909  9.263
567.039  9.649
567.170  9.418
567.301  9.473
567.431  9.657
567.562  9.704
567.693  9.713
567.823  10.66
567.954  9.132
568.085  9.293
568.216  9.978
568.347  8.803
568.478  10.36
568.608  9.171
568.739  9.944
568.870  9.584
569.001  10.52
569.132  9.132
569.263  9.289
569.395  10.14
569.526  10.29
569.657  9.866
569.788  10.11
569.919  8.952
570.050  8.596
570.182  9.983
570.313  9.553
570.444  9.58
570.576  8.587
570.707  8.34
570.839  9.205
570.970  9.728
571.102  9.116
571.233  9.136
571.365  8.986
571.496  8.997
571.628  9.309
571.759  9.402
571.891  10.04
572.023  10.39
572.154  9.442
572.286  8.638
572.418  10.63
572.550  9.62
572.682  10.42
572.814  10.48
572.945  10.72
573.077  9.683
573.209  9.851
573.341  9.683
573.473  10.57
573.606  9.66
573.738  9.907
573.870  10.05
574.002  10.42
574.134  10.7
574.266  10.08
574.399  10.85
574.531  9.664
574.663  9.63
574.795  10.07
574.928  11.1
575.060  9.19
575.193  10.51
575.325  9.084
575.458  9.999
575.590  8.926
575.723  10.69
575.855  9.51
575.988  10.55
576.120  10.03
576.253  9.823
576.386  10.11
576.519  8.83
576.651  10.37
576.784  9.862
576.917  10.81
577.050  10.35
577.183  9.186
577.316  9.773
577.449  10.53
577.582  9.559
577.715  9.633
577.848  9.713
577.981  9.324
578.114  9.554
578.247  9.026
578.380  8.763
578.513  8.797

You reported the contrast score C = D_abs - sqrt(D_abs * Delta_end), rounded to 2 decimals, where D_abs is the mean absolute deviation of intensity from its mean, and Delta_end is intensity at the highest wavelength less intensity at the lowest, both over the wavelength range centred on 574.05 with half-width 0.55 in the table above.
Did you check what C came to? 0.33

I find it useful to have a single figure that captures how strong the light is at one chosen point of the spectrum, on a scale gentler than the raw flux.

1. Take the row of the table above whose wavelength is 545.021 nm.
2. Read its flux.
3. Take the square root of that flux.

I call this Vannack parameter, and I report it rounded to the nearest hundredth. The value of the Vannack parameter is 3.26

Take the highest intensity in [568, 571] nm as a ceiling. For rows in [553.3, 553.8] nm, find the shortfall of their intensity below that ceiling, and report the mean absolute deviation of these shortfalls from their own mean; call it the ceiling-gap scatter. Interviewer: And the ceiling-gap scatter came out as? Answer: 0.30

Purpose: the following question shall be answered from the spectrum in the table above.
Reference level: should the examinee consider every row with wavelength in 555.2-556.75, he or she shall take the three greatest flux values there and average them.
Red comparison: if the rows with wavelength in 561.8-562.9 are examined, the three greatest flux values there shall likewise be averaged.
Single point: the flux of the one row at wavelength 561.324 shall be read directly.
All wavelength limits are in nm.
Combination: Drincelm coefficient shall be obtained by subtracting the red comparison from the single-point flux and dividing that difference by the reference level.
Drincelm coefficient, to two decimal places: 0.01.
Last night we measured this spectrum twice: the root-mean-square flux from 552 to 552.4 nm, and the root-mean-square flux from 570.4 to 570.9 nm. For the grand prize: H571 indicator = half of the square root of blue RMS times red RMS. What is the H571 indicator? 4.54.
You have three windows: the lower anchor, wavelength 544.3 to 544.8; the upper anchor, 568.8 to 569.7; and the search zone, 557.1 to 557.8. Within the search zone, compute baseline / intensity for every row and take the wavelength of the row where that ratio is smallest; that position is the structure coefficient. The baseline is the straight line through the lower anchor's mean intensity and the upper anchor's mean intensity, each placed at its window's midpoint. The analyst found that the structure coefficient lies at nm 557.459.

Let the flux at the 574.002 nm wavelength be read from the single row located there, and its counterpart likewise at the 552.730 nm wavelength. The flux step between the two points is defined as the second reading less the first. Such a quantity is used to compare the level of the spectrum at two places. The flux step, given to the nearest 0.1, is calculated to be -1.0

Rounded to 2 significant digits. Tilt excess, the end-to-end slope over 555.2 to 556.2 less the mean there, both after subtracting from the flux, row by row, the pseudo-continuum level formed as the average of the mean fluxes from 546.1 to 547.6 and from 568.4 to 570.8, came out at -2.0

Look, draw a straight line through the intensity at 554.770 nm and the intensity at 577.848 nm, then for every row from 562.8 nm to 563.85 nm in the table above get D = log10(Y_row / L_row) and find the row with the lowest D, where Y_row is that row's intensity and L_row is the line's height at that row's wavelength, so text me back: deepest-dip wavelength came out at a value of 563.006 nm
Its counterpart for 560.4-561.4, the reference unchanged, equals 561.065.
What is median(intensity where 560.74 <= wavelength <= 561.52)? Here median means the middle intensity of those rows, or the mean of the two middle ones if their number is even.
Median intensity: 9.6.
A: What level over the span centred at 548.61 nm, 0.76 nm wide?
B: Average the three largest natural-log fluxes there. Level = 2.25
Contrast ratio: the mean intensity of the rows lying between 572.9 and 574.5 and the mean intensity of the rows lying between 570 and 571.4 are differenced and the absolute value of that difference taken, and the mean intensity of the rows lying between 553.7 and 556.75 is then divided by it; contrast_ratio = 10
